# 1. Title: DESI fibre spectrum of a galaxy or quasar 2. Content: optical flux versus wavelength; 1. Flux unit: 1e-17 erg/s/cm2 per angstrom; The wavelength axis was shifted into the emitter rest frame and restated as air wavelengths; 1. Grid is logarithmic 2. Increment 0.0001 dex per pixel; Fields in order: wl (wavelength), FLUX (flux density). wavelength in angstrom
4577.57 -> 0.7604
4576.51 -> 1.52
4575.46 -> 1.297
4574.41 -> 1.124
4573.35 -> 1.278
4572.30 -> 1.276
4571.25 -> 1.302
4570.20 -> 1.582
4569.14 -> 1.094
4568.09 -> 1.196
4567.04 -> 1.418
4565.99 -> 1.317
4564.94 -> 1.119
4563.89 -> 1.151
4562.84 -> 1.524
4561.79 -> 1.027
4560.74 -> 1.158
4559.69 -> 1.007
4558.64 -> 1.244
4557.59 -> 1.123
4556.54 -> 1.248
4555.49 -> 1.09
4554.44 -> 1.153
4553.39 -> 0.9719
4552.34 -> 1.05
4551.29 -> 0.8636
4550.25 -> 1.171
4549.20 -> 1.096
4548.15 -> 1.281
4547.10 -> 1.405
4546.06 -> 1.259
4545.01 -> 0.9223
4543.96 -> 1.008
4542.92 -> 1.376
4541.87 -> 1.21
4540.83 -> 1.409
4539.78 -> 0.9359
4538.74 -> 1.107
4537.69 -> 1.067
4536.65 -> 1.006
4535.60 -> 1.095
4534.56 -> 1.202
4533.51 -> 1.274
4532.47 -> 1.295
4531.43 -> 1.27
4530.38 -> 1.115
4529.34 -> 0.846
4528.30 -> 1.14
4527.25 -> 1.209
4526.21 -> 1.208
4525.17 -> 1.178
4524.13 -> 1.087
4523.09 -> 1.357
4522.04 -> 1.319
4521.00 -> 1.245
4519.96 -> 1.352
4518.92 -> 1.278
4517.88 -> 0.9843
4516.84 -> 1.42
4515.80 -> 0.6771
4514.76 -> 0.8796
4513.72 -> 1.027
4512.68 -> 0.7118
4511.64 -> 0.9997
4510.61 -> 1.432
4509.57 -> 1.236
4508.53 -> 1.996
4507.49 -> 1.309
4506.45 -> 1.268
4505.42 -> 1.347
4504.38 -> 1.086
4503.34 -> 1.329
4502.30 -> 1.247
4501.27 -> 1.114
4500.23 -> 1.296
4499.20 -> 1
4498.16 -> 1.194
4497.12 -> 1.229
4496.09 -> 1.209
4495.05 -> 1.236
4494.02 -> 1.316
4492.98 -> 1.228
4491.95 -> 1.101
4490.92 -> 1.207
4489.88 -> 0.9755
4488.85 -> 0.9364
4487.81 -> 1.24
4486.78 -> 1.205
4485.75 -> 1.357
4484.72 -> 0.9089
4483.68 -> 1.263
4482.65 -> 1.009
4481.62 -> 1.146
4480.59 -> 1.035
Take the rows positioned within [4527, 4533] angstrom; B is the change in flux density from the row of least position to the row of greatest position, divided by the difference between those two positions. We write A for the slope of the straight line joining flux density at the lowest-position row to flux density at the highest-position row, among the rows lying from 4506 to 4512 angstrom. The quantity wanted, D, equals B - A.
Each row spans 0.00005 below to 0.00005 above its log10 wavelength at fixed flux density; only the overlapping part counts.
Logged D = 0.068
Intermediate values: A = -0.05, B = 0.016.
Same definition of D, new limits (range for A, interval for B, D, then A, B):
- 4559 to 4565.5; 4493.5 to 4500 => -0.082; 0.02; -0.061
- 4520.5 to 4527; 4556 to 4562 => -0.035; -0.01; -0.042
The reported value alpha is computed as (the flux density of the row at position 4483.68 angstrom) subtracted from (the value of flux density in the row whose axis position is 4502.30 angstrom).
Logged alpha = -0.02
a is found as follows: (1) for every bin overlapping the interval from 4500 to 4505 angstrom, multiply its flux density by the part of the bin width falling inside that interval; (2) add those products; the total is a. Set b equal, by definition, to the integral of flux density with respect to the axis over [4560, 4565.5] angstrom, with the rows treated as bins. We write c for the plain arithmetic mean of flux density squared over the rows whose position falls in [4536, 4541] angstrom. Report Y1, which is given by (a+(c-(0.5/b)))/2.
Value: 3.61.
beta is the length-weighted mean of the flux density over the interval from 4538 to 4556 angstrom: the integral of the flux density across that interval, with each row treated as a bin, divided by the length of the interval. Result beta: 1.13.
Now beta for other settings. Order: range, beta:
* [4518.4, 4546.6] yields 1.18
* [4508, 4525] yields 1.19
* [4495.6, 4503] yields 1.19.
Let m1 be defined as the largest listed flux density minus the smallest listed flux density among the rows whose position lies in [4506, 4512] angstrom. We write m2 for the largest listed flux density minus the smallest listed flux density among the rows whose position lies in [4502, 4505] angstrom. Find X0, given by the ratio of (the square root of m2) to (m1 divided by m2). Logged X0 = 0.1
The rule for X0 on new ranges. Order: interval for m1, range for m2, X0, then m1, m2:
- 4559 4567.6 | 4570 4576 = 0.6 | 0.52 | 0.46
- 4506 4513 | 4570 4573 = 0.1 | 1.28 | 0.31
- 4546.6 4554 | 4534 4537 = 0.2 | 0.54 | 0.20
